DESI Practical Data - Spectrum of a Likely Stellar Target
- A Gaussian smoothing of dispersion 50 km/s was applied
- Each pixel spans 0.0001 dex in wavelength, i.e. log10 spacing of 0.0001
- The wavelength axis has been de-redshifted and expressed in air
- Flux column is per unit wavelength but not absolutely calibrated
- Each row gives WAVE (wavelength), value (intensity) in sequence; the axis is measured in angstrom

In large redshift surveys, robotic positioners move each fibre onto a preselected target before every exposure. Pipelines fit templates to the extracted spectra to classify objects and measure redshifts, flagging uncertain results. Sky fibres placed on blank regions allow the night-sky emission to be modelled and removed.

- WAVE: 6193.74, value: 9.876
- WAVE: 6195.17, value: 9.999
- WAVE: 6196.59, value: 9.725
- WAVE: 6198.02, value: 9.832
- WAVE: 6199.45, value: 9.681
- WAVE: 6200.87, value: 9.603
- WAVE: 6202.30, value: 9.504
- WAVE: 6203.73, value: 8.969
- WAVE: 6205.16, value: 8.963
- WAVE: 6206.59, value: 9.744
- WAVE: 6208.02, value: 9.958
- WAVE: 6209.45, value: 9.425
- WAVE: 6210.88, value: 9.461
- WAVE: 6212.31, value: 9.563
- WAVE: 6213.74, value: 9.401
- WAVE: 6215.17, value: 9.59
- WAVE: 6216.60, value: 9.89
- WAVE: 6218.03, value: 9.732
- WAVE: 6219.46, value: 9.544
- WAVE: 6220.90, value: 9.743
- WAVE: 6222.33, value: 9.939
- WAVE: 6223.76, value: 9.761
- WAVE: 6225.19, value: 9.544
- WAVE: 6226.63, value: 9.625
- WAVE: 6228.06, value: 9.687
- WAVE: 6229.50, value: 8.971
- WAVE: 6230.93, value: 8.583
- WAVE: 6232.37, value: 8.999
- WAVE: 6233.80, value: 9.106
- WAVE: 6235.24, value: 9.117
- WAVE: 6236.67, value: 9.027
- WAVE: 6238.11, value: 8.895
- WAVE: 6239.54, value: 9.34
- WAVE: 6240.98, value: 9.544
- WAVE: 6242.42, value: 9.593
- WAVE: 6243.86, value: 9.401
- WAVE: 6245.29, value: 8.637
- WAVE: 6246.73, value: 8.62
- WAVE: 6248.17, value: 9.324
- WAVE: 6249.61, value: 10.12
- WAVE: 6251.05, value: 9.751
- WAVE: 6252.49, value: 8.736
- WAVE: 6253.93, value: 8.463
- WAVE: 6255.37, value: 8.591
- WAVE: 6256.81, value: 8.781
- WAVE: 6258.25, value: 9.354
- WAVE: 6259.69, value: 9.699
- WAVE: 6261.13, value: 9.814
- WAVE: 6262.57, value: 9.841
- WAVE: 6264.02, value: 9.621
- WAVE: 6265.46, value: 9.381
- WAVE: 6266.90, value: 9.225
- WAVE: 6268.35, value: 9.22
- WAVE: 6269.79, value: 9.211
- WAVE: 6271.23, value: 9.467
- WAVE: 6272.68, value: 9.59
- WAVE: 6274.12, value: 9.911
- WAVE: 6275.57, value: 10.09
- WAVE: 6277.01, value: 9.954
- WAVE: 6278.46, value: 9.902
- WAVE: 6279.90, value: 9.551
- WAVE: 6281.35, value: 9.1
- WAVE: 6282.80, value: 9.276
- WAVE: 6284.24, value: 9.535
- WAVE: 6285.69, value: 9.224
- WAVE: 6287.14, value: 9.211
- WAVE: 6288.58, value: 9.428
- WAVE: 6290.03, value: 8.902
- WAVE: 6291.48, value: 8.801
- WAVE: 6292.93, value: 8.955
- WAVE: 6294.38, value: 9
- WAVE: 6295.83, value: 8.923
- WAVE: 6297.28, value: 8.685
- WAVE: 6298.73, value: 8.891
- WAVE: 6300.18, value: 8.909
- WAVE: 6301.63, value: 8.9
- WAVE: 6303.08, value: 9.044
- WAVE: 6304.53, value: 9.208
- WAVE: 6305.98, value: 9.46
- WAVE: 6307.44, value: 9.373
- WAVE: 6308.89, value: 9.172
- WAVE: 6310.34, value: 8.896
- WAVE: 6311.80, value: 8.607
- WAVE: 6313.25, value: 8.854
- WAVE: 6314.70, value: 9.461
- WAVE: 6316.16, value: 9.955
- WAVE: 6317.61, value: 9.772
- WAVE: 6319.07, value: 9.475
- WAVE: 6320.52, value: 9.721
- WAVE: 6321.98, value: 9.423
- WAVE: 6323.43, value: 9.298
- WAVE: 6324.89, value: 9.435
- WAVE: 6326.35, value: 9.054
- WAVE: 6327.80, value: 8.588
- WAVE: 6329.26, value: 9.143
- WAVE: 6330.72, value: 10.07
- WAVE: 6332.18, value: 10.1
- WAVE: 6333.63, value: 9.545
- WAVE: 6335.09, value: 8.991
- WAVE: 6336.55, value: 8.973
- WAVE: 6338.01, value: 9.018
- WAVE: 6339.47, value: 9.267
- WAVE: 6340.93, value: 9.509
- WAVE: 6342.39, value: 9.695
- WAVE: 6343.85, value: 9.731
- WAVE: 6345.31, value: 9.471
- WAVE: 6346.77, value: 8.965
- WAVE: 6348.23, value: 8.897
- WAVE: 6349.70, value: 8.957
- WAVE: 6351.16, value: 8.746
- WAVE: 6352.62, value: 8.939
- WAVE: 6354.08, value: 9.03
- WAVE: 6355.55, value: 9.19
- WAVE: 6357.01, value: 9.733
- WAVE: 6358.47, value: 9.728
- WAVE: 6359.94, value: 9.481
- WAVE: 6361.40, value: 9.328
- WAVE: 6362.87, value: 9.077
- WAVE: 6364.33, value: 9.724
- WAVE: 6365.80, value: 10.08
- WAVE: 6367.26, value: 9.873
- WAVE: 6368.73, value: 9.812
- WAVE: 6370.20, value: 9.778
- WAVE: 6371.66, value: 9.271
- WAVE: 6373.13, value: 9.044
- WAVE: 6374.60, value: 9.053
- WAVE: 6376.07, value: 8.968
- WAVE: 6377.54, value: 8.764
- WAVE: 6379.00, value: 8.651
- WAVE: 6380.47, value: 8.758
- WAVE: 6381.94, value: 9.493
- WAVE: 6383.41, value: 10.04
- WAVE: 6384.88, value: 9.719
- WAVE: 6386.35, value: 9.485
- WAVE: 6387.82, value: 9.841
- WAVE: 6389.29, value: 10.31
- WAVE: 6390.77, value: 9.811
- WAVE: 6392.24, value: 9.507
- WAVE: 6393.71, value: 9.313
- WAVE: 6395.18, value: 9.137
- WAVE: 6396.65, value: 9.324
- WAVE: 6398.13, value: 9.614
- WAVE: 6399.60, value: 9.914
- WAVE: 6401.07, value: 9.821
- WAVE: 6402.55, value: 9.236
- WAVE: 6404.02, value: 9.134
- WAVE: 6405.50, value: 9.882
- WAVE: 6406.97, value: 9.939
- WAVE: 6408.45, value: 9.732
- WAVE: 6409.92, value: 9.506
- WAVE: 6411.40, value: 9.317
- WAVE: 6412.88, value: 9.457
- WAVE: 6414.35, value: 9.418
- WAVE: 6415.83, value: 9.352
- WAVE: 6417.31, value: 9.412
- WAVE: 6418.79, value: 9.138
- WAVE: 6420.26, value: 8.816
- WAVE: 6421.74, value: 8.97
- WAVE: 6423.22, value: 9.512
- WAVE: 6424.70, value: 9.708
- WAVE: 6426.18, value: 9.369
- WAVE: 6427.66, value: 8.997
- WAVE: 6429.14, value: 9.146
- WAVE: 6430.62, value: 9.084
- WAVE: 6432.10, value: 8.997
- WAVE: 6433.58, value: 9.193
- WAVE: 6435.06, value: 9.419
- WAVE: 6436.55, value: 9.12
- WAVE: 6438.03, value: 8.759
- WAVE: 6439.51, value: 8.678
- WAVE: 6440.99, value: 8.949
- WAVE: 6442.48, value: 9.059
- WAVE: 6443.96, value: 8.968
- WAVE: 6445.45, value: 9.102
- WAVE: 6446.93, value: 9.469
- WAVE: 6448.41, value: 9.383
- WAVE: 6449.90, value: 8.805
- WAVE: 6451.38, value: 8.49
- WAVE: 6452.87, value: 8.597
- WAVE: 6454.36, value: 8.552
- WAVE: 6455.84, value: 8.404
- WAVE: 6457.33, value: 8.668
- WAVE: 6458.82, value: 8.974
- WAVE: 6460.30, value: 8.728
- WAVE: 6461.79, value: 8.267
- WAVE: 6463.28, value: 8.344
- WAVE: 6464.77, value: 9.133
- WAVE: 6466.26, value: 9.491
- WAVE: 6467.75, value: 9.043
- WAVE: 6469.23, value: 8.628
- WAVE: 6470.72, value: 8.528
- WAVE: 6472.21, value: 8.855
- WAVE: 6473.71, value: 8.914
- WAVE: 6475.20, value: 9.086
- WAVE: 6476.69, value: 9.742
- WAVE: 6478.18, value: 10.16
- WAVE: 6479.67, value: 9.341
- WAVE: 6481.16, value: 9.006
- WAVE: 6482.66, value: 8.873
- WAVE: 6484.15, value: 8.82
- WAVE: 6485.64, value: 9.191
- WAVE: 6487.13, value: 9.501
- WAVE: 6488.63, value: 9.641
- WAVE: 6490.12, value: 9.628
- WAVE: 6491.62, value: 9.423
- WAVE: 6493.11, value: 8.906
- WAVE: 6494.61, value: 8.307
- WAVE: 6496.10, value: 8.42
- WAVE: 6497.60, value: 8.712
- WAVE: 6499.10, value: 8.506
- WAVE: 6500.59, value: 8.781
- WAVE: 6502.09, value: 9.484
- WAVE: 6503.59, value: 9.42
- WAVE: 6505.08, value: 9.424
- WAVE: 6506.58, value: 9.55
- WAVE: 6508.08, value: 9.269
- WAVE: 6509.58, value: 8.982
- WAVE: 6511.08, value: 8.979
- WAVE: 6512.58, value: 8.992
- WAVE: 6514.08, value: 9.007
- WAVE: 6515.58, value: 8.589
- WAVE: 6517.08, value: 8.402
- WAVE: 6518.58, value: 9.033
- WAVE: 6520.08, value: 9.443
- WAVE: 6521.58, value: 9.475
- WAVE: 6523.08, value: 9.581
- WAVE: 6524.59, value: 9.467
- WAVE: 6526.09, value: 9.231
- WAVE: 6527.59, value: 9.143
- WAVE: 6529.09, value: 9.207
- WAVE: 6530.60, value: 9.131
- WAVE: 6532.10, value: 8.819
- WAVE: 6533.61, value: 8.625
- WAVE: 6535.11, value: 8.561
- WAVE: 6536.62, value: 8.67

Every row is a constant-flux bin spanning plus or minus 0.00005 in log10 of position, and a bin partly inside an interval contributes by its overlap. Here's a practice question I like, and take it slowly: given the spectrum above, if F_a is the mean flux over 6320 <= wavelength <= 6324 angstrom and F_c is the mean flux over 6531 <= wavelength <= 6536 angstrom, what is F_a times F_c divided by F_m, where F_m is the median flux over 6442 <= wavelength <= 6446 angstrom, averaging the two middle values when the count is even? 9.1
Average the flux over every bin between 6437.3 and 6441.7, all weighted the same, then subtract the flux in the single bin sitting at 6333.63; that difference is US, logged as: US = -0.7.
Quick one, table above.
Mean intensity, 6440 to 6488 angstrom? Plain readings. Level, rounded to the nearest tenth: 9.0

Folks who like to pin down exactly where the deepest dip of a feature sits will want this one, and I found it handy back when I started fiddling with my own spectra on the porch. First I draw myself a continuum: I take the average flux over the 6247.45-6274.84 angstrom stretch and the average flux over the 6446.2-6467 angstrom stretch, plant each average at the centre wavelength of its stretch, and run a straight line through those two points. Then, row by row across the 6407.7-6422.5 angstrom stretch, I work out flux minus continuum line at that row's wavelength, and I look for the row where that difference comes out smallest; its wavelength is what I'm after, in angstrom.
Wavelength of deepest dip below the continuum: 6420.26 angstrom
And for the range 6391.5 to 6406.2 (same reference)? 6395.18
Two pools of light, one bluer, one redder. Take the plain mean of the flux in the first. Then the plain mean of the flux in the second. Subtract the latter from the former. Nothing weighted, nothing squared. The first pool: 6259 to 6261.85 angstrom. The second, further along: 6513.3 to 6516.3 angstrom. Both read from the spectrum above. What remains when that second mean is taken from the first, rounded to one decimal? 1.0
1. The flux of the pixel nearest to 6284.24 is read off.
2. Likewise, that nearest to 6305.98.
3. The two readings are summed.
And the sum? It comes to 19.0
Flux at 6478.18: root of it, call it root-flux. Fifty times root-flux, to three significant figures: 159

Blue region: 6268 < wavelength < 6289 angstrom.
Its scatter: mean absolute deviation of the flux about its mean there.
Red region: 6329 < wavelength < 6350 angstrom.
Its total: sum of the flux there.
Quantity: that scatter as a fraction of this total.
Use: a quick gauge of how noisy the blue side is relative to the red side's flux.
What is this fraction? 0.0019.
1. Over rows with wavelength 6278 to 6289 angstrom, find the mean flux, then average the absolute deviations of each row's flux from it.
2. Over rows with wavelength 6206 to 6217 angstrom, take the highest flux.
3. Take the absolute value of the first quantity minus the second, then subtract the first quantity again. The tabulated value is 9.56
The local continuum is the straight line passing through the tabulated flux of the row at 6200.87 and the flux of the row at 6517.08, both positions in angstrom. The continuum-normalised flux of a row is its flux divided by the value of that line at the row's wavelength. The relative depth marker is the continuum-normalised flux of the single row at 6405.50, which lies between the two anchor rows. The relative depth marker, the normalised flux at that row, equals 1.12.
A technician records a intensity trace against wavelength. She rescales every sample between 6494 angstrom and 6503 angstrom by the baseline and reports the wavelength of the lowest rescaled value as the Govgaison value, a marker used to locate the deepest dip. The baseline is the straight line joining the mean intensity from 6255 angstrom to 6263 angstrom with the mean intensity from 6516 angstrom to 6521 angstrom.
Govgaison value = 6494.61 angstrom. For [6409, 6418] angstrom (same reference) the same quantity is 6411.40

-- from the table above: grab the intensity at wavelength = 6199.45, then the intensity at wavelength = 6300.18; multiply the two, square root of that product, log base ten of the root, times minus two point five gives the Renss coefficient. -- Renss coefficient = -2.420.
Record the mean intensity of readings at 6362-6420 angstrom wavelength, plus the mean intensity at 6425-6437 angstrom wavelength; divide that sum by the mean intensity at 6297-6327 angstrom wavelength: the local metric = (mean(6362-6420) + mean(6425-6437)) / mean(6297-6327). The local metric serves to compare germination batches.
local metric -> 2.02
